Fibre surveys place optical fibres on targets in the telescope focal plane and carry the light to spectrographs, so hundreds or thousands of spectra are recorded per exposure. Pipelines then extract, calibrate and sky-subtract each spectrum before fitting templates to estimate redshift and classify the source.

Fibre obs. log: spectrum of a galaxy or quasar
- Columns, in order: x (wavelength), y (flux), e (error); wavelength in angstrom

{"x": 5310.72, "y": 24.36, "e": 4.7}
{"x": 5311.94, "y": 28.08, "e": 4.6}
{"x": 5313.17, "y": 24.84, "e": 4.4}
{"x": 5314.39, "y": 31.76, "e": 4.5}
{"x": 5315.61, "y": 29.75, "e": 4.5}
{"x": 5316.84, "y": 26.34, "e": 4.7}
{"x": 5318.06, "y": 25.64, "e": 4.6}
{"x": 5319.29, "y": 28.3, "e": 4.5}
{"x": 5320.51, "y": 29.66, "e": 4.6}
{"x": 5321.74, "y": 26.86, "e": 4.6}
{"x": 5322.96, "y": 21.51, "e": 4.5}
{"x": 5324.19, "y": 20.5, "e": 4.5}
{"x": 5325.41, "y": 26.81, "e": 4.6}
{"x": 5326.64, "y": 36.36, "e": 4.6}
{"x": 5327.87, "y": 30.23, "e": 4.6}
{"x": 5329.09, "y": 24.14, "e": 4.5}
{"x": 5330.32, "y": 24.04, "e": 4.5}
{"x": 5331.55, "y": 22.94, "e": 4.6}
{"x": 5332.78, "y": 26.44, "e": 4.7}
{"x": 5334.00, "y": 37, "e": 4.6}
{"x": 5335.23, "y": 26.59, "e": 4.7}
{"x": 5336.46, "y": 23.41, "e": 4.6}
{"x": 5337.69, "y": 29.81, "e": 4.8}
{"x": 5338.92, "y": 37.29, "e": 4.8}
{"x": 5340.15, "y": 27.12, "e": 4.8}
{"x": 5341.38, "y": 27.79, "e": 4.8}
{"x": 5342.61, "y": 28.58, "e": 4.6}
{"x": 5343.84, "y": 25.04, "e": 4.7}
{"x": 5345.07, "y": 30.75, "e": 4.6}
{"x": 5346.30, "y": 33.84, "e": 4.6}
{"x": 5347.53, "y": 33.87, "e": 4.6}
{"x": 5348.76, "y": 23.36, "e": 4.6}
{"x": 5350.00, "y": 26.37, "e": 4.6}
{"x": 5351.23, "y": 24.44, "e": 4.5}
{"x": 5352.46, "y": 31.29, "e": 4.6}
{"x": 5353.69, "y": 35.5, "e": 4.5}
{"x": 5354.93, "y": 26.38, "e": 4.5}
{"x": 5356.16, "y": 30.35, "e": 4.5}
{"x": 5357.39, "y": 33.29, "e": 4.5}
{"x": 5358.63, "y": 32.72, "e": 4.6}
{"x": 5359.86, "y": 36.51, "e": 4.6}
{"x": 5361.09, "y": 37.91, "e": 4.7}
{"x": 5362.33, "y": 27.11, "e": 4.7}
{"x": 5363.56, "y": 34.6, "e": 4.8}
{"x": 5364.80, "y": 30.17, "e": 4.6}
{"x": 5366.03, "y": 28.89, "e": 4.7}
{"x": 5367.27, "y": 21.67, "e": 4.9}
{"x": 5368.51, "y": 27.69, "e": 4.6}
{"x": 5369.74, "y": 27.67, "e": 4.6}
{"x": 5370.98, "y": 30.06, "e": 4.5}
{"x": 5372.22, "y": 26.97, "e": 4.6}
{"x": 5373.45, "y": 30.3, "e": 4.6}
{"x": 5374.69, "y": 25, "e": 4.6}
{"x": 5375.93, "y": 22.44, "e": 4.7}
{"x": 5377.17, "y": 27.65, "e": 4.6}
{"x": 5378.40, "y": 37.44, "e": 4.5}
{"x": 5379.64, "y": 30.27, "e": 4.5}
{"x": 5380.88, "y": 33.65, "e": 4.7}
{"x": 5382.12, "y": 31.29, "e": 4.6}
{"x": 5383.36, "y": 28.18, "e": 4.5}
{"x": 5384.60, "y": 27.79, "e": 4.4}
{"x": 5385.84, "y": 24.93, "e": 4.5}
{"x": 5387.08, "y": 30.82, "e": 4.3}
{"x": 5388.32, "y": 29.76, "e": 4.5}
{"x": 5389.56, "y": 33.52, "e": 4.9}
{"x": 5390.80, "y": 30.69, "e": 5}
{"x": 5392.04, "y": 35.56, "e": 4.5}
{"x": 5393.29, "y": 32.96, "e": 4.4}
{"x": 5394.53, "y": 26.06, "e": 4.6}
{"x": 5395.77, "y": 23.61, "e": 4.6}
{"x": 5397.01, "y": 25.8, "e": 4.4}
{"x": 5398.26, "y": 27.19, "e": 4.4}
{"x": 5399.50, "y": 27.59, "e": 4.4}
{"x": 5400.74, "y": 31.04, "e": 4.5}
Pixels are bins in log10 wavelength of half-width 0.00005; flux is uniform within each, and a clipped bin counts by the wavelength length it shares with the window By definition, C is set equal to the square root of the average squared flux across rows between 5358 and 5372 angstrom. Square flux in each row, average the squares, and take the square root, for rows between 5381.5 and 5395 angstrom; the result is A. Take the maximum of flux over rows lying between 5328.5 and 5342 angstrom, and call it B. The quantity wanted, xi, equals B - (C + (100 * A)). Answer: -3023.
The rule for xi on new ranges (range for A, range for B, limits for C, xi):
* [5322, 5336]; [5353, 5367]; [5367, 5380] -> -2737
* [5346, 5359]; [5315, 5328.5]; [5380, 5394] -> -3035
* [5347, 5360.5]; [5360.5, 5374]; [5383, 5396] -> -3060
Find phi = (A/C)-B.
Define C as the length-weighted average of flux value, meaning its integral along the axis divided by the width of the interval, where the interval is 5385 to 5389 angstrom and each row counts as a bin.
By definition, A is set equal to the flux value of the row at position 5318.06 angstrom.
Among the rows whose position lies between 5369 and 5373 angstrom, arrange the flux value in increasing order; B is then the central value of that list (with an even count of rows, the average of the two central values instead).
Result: -26.8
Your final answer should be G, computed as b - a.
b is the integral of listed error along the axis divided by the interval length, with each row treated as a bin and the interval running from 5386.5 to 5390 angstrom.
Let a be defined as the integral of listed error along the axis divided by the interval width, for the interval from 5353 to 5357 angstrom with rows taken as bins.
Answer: 0.05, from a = 4.50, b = 4.55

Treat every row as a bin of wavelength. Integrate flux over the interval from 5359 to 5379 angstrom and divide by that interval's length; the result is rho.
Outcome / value 29.55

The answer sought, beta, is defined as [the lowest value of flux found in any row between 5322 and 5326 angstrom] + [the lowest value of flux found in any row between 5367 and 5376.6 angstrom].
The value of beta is 42.2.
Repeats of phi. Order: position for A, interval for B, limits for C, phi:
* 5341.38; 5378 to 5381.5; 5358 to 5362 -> -32.9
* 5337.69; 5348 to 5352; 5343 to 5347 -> -23.4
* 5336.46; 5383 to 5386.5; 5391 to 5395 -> -27.0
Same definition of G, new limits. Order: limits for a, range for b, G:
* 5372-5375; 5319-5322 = -0.04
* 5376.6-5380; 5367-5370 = 0.15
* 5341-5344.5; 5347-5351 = -0.11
